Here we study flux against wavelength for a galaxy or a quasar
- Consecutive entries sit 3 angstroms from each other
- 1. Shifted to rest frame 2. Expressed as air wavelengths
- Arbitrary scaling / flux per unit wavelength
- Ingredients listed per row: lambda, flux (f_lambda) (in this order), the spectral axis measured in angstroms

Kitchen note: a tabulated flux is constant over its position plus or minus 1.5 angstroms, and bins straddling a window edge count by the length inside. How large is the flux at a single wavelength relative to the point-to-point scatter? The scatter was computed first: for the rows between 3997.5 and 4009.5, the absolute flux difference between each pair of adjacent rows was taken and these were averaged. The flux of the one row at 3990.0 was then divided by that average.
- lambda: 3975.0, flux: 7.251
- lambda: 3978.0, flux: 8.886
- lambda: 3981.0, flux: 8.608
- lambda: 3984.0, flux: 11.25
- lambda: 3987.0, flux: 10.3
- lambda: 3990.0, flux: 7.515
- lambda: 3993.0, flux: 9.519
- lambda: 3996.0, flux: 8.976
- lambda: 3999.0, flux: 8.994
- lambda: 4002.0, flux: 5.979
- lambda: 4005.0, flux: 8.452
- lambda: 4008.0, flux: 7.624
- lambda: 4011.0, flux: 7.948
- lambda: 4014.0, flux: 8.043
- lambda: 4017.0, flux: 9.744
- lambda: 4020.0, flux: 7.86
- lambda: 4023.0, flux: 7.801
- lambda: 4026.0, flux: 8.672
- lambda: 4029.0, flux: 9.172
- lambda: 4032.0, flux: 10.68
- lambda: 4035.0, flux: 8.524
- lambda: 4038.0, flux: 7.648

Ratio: 3.6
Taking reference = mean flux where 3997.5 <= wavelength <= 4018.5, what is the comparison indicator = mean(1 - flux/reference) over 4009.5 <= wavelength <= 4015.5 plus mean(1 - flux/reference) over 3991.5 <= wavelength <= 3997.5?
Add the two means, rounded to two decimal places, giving -0.13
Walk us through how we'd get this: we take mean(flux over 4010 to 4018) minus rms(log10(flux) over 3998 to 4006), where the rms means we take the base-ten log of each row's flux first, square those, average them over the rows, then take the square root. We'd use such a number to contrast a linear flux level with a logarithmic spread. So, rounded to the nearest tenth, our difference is 7.7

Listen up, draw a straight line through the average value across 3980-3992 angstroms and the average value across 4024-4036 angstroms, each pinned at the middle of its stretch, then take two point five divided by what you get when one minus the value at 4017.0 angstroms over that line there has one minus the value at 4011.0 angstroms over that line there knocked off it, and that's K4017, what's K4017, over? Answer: -13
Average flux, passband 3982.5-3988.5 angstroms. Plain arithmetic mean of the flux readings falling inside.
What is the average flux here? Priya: 10.8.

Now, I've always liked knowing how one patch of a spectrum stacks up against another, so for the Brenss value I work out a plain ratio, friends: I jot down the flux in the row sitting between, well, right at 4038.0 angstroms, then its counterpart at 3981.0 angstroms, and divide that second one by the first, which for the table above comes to 1.13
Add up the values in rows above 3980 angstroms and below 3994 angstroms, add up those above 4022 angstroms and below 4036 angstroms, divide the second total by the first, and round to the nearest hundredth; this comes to 0.95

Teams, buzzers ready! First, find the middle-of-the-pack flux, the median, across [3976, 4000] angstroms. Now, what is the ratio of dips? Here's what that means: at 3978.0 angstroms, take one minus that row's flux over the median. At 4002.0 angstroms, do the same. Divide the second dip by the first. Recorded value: 30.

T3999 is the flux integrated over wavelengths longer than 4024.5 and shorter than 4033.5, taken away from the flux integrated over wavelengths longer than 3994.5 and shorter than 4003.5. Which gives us -14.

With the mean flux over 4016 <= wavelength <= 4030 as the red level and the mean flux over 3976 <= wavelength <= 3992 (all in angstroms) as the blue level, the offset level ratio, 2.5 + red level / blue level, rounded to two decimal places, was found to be 3.43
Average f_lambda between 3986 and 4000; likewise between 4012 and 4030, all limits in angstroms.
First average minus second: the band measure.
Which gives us 0.5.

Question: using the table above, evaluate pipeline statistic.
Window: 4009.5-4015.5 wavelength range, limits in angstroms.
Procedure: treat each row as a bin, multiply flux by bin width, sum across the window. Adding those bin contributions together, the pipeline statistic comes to 48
